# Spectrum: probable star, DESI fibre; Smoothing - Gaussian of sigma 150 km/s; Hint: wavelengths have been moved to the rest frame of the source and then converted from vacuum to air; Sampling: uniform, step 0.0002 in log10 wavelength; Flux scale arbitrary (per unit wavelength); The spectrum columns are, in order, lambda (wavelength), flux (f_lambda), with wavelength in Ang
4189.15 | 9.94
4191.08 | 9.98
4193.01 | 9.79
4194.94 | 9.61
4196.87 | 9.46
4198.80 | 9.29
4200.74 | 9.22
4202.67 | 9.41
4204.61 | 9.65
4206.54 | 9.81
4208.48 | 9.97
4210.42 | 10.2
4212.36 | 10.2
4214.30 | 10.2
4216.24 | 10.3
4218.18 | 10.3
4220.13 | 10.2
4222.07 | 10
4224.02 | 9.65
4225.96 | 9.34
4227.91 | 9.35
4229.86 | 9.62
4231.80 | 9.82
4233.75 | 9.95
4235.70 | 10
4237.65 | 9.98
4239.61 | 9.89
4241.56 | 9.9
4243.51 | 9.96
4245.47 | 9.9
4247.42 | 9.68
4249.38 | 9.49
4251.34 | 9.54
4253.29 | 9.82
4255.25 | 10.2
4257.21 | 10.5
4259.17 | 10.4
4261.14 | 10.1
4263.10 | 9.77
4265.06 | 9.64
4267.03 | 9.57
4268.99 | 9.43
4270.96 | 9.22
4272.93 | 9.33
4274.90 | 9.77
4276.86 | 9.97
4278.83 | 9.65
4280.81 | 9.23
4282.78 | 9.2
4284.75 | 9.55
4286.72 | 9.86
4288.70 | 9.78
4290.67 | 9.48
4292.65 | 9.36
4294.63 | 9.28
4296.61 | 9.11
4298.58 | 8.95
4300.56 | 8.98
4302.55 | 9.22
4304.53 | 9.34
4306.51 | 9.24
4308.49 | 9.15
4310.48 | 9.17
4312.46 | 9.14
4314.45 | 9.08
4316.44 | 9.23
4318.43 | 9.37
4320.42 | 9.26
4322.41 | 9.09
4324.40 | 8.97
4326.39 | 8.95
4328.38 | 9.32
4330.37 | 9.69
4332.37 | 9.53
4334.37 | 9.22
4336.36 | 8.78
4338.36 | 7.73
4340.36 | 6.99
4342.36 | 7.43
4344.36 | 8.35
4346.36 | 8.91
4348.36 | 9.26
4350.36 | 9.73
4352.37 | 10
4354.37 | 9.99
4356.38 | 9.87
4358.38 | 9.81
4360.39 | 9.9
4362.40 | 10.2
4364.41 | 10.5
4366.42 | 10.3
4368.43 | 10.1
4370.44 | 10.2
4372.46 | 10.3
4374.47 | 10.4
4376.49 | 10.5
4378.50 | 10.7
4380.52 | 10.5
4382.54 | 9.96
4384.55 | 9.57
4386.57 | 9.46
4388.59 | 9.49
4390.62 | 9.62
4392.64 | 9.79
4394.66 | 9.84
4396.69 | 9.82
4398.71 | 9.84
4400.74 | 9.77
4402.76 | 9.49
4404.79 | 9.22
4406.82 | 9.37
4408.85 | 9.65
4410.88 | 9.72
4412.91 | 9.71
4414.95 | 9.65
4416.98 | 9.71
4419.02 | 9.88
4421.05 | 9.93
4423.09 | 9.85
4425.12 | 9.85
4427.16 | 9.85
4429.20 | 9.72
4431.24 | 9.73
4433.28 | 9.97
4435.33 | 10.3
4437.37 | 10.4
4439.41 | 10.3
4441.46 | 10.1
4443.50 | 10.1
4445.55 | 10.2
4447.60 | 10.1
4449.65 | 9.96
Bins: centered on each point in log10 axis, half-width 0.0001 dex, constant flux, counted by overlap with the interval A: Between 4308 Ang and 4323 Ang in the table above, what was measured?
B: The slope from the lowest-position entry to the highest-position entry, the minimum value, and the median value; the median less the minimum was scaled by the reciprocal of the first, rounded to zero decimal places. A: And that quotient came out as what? -19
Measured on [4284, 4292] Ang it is -16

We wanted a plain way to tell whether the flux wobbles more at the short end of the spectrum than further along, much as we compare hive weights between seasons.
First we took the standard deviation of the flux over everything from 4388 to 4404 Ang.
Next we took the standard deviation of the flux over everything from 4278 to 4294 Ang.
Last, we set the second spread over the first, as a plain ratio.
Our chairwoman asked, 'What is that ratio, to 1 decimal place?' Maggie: 1.6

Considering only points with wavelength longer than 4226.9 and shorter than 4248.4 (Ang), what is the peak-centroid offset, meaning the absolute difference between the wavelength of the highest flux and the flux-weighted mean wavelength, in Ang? 2.0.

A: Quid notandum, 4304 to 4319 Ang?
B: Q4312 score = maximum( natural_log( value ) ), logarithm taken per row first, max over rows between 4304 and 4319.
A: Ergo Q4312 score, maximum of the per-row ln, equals 2.24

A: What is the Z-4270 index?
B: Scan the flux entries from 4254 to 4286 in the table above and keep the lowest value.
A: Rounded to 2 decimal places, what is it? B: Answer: 9.20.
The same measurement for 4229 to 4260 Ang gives 9.49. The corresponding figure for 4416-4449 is 9.71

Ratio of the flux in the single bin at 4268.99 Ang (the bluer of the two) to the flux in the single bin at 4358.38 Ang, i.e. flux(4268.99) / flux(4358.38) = 0.96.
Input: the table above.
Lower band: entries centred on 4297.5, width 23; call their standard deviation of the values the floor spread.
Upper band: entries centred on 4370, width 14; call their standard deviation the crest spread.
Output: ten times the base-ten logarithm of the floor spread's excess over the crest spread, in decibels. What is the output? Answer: -8.8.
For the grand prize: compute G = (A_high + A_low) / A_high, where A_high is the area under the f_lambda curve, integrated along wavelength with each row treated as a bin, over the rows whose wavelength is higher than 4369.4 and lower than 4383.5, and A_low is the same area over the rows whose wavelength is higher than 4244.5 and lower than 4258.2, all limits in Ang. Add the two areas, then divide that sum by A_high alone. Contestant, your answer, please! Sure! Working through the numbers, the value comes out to 1.93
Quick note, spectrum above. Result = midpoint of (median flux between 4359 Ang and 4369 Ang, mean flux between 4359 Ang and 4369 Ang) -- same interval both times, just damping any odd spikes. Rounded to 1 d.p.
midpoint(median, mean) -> 10.2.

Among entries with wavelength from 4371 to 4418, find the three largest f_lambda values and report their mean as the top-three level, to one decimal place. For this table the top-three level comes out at 10.6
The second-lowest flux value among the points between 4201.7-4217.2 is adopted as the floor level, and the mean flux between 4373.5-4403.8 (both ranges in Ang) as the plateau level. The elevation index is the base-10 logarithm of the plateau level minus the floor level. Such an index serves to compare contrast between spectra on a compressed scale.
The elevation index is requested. -0.6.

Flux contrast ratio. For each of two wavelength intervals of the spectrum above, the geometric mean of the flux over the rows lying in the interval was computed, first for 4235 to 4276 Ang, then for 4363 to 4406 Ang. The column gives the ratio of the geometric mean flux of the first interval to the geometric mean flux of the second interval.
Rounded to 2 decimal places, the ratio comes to 0.98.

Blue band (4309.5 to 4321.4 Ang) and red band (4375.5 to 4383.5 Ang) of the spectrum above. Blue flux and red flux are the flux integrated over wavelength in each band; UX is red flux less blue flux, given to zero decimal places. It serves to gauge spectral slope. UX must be -26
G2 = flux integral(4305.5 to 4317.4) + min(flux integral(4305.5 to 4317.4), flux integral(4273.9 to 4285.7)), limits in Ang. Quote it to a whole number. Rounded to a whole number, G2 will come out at 218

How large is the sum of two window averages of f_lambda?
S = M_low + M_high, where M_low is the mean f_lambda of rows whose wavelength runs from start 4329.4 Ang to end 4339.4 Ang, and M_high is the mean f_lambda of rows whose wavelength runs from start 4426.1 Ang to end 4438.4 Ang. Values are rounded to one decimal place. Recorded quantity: 19.0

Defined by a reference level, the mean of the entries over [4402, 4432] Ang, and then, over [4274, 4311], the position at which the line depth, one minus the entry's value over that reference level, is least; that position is 4276.86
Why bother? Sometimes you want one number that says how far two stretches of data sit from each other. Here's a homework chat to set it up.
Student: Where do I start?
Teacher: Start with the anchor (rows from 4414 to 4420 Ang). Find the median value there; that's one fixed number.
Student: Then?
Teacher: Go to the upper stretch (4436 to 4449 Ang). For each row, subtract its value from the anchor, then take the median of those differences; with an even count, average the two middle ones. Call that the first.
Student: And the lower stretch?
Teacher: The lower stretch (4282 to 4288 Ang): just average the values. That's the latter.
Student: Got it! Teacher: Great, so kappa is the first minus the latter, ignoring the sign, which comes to 10.0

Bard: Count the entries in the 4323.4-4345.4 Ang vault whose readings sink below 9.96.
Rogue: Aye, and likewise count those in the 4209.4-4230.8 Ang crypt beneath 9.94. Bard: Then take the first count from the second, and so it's -7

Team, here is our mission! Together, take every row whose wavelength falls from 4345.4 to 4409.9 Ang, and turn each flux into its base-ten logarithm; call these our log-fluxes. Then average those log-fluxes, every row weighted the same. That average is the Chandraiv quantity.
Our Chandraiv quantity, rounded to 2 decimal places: 0.99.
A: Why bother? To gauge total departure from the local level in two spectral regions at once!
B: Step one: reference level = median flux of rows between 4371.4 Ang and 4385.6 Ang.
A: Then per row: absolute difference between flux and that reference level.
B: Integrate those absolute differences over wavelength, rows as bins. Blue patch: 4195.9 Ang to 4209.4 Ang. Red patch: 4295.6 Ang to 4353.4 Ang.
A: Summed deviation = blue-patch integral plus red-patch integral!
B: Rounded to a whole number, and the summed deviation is 92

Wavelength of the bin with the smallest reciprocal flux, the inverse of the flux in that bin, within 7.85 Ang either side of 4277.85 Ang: 4276.86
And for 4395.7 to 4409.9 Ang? 4398.71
